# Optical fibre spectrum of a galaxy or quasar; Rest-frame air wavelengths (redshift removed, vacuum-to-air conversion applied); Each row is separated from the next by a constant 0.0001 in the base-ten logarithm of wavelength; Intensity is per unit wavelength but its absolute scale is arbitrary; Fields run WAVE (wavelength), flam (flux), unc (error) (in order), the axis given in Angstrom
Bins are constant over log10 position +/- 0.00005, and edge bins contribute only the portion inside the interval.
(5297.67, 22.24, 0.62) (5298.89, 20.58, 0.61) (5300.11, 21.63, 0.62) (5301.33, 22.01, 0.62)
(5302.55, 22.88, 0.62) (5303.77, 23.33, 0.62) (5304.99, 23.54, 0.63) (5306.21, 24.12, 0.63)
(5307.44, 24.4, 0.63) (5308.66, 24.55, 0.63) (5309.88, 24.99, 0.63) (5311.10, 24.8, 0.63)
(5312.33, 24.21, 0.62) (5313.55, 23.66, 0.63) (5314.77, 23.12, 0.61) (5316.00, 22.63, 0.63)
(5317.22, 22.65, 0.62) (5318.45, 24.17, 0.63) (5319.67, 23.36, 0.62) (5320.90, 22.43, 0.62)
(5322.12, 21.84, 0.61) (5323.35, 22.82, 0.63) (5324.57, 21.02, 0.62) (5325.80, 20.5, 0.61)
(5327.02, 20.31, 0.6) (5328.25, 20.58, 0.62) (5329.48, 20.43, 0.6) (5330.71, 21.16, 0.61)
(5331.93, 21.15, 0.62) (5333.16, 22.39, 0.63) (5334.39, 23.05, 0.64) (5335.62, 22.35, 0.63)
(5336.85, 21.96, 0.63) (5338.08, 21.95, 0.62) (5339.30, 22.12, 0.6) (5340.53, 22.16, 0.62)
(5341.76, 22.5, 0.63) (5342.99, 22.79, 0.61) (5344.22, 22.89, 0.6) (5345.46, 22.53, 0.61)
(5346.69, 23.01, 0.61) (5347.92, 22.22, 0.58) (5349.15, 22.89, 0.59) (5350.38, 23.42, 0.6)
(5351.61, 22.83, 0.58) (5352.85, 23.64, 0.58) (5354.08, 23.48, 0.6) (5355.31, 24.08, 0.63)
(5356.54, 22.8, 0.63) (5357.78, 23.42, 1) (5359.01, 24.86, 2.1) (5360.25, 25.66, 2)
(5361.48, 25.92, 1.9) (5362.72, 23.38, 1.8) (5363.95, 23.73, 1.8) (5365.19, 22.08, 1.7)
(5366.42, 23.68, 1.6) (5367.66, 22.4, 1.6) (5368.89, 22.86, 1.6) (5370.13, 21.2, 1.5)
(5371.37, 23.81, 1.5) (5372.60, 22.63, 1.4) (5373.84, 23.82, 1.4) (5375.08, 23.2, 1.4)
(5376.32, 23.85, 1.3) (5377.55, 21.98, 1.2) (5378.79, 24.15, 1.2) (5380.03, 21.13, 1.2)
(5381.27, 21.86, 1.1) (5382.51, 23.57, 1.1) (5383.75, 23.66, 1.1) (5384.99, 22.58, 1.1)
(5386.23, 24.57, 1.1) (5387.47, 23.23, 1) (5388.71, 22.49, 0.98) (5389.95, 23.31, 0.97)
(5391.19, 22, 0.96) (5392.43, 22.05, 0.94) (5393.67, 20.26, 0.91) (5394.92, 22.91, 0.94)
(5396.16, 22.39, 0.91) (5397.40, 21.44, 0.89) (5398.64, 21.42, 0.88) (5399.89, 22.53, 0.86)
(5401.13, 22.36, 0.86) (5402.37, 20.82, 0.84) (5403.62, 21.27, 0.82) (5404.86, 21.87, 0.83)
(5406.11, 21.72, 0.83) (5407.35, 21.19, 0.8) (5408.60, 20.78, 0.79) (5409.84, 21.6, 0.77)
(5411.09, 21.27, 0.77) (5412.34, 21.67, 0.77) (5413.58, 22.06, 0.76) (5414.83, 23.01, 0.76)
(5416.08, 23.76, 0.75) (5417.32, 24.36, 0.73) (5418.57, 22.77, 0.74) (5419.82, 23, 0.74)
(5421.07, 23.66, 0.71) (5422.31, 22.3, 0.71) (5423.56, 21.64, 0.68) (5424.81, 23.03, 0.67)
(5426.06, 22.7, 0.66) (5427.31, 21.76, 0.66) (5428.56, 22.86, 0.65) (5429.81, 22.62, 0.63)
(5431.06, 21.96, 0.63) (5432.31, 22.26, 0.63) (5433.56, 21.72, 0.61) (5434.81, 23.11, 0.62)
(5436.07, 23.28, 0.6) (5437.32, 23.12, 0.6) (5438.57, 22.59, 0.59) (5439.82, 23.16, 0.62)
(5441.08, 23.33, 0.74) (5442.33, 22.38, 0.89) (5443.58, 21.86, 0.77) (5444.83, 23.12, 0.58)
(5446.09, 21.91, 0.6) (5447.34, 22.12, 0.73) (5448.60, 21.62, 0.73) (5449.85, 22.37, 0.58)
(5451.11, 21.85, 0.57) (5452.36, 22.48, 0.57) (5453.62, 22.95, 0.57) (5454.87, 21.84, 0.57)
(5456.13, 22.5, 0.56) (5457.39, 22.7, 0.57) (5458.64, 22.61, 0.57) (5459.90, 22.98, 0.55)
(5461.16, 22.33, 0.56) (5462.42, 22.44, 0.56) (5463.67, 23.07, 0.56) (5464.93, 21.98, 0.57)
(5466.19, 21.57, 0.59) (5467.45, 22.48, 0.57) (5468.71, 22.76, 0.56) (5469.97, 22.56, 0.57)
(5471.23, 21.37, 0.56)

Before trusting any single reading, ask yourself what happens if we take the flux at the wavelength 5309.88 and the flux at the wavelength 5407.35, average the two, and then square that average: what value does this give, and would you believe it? 533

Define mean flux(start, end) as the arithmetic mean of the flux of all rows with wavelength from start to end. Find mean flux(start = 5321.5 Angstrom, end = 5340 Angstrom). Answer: 21.6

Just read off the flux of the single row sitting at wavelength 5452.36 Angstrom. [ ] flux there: 22.48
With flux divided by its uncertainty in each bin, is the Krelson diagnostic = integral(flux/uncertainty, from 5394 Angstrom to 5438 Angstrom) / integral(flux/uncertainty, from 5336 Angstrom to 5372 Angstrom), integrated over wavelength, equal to 1.3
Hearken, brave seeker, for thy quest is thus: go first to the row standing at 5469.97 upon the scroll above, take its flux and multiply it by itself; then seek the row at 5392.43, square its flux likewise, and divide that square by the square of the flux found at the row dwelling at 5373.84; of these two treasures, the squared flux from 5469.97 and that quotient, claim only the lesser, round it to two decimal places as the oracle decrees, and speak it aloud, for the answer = 0.86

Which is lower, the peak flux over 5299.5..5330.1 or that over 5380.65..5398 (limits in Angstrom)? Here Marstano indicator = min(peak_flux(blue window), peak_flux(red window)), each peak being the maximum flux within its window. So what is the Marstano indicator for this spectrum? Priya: 24.6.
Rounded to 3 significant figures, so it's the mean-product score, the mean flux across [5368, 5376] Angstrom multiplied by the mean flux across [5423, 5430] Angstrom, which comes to 514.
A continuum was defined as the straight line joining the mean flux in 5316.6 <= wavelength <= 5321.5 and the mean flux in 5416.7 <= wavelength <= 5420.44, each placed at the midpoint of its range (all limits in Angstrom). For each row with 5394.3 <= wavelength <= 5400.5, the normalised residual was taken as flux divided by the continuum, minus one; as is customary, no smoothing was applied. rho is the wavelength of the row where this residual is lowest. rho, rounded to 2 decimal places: 5398.64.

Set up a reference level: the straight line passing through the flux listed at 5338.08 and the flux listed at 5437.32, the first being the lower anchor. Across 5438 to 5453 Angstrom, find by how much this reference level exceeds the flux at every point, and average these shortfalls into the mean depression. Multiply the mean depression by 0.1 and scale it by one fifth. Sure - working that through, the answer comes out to 0.02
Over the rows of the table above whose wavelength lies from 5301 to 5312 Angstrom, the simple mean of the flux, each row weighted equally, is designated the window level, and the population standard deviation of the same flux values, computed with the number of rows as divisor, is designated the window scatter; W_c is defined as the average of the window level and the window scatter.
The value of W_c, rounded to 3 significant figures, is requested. 12.4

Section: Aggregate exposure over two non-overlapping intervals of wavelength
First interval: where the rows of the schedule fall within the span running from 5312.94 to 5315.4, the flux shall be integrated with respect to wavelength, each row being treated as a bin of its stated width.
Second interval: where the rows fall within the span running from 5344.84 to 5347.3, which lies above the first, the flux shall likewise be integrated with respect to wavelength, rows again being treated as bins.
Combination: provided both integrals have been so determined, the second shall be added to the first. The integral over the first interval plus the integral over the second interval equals 113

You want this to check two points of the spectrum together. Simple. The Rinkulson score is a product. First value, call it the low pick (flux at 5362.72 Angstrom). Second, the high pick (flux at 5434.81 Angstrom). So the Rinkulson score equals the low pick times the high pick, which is 540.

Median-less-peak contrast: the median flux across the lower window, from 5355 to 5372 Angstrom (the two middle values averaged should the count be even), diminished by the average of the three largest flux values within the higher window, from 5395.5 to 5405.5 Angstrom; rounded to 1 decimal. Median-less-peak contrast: 1.1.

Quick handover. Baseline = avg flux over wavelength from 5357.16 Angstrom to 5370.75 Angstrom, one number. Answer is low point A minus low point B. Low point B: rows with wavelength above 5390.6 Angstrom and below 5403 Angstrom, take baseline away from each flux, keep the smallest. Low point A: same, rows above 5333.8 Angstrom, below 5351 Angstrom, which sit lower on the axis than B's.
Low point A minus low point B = 1.7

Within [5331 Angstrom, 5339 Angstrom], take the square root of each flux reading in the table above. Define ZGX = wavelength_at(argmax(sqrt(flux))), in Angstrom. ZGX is 5334.39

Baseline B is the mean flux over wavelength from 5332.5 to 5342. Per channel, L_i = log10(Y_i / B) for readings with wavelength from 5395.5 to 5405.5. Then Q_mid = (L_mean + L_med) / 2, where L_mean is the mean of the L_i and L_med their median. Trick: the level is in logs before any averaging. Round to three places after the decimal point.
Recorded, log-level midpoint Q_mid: -0.012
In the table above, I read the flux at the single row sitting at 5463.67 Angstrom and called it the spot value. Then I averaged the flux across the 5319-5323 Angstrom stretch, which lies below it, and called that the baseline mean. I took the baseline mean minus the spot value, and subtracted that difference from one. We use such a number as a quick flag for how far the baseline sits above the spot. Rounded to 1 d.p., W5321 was 1.5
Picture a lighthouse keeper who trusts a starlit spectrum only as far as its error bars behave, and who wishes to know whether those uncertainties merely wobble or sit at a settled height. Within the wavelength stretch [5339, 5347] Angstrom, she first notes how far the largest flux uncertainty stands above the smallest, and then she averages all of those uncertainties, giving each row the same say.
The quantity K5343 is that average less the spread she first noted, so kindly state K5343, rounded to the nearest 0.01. 0.58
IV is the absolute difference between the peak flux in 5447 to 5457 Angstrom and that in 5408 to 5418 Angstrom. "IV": 1.4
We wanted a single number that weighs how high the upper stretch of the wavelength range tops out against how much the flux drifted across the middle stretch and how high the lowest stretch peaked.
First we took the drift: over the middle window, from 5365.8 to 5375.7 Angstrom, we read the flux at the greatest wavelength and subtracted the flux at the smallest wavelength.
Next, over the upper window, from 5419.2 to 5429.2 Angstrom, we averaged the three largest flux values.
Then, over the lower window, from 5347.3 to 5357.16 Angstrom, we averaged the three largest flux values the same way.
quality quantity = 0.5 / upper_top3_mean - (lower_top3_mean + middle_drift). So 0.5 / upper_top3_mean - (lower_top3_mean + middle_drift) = -23.2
